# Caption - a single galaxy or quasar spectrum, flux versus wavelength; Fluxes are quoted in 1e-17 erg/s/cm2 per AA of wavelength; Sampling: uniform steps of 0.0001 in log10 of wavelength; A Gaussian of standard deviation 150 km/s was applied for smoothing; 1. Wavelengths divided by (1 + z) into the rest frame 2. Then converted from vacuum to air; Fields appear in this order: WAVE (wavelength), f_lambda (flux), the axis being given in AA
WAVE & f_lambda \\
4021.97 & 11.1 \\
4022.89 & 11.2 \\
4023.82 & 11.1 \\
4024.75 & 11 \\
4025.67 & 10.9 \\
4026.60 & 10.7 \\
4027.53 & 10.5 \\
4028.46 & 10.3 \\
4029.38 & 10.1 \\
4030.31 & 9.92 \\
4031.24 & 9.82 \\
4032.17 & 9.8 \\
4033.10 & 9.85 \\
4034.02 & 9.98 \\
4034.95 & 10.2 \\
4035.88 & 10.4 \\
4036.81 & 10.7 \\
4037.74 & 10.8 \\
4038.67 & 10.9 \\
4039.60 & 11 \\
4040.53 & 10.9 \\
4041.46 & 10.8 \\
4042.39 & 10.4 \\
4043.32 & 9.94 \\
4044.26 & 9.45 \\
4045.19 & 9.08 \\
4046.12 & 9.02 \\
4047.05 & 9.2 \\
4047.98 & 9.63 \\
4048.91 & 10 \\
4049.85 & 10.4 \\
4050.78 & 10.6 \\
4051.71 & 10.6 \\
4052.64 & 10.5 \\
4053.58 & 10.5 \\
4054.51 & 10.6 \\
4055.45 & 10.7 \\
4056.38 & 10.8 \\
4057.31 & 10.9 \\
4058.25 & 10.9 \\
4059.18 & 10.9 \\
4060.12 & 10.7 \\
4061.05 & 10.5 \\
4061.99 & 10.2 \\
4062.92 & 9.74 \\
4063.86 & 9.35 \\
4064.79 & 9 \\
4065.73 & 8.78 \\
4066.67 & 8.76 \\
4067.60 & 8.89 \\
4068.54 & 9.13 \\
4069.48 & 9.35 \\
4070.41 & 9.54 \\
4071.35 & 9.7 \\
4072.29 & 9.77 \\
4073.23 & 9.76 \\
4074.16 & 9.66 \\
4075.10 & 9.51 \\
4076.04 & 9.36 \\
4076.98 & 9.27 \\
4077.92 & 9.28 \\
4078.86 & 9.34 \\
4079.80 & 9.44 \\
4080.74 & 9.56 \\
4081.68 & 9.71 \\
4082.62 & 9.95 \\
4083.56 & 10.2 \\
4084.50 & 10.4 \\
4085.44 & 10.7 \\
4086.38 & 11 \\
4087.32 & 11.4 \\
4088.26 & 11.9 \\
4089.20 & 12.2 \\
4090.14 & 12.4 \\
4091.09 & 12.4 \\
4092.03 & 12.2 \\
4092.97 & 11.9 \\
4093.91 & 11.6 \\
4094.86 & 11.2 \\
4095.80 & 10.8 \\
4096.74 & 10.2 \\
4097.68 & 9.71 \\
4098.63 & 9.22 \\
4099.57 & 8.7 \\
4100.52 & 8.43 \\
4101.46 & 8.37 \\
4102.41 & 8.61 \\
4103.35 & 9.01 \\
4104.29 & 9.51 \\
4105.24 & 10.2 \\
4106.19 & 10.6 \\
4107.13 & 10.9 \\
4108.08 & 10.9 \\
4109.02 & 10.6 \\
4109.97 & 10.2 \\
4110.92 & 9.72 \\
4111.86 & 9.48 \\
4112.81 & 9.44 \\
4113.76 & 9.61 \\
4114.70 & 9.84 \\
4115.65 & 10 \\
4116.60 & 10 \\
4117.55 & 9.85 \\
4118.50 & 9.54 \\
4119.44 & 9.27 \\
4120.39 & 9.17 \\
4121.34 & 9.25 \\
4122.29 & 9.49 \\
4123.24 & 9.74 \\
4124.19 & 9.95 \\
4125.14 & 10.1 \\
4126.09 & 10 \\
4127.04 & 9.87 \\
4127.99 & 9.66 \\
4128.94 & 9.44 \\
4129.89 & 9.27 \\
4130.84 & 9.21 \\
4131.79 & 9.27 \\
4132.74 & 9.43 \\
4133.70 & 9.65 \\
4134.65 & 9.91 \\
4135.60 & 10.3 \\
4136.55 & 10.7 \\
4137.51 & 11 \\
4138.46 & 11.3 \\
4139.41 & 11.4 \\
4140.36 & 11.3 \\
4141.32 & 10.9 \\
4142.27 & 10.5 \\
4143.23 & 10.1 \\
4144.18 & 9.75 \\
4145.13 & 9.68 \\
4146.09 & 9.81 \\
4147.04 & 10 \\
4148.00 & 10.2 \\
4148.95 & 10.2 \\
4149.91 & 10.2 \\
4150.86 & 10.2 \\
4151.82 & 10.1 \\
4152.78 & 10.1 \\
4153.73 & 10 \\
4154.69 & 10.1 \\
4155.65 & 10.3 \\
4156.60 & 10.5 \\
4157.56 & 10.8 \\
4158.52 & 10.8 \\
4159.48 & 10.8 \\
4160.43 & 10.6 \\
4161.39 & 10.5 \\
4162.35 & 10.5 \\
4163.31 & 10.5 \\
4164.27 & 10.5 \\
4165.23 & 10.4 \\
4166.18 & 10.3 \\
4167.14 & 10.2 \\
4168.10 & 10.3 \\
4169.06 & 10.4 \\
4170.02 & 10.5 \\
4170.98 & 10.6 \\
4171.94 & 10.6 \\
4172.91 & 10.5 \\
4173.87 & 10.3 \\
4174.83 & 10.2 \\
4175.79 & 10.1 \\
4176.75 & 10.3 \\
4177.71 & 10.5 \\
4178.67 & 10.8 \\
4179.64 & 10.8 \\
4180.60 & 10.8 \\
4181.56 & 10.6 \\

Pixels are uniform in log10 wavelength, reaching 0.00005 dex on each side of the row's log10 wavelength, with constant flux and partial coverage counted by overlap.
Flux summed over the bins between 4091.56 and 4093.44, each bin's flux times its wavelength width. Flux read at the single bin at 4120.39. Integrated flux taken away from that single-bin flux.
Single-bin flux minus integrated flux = -14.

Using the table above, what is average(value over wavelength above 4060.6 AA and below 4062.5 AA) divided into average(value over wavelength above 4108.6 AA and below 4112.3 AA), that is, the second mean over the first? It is 0.97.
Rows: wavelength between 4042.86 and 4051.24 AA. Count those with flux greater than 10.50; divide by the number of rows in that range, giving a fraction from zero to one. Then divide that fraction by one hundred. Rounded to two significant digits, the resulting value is 0.0011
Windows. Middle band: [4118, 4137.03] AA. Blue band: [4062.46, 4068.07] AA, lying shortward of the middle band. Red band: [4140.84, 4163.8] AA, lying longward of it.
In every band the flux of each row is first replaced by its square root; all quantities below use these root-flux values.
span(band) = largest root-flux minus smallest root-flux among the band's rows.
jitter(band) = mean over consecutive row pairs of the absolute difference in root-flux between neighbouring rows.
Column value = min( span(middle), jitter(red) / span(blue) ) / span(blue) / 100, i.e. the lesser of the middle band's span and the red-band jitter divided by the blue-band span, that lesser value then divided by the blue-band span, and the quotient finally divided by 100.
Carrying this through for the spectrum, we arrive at 0.0079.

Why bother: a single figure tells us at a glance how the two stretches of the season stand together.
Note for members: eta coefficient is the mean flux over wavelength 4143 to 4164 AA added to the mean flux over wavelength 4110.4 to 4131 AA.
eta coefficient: 19.9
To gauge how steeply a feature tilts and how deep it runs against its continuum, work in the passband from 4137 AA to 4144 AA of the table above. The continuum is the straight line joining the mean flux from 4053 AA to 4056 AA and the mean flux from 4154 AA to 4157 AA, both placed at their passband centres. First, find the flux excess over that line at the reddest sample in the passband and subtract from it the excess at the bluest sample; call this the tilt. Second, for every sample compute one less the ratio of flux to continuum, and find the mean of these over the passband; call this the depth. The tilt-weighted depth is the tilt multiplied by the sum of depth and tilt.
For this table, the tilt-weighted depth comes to 0.8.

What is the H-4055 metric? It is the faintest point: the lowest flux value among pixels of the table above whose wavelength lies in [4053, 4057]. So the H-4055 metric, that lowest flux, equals 10.5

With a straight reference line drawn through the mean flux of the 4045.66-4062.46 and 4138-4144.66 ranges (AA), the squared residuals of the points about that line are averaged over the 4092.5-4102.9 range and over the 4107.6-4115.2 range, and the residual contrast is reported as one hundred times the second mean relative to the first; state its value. 33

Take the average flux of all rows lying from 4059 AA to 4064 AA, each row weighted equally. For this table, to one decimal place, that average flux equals 10.2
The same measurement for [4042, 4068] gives 10.0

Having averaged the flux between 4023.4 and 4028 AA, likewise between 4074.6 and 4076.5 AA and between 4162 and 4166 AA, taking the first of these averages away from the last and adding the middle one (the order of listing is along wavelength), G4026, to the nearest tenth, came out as 9.1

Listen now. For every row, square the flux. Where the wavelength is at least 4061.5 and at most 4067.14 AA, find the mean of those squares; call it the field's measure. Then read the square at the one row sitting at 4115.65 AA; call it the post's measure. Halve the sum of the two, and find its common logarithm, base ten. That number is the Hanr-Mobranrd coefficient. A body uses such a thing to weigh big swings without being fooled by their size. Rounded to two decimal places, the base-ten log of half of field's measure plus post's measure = 1.97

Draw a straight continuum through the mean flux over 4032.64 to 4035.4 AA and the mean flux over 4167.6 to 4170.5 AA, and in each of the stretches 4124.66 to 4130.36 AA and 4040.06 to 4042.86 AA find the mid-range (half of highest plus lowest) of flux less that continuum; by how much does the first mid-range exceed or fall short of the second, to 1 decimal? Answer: -1.2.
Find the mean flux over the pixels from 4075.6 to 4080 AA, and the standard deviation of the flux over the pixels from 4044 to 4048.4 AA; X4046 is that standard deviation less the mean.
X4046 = -9.1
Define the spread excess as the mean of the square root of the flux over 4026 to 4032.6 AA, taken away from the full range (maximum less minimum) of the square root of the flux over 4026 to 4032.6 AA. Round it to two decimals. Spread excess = -3.05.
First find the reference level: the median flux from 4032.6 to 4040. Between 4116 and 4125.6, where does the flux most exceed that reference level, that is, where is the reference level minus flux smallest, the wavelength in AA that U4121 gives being 4125.14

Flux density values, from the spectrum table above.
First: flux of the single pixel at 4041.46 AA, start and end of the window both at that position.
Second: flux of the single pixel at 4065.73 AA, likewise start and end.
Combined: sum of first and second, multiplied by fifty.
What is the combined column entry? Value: 979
